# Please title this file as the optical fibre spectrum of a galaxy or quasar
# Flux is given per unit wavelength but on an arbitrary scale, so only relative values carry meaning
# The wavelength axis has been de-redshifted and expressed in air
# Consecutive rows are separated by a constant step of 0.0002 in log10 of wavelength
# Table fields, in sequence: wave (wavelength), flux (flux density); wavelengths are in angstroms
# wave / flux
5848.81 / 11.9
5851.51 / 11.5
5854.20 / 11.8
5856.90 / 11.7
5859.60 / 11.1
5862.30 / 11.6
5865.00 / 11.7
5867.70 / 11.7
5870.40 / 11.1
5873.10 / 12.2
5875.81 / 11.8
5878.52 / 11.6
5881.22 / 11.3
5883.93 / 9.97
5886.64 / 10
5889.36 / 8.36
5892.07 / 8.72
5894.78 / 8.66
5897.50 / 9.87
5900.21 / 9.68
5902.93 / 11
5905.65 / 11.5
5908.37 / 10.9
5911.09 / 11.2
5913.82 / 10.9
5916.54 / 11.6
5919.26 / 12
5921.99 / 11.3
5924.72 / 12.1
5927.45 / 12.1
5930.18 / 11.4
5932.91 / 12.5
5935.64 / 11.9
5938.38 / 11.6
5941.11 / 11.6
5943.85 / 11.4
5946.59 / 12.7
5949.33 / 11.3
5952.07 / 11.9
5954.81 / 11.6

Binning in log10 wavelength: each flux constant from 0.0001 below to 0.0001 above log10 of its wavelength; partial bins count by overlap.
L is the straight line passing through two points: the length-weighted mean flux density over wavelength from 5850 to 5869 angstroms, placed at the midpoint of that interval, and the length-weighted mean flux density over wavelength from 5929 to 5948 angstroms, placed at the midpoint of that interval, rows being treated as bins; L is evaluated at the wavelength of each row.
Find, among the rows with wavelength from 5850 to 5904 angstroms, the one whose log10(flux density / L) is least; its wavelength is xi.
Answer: 5889.36 angstroms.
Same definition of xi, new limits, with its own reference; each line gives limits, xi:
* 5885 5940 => 5889.36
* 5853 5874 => 5870.40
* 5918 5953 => 5949.33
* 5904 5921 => 5913.82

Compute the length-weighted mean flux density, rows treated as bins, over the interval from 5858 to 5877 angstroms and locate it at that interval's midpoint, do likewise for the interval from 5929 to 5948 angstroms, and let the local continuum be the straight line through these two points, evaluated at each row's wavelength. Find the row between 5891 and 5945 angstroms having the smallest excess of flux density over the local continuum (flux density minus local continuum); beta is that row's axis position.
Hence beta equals 5894.78 angstroms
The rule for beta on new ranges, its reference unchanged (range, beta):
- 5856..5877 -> 5870.40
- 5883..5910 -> 5889.36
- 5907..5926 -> 5913.82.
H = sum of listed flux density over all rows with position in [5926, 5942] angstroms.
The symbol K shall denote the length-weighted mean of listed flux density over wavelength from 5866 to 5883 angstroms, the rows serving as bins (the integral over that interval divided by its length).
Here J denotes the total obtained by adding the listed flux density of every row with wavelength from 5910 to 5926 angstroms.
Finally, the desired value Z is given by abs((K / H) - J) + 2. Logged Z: 70.9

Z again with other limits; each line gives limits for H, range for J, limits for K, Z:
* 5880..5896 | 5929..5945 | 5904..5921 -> 72.2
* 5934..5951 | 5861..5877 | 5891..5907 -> 72.0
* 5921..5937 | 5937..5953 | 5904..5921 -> 72.3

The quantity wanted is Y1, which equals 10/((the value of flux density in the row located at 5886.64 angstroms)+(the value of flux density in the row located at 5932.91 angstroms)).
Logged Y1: 0.444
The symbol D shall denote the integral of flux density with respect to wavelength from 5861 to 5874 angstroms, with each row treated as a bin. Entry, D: 151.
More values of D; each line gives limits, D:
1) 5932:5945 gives 153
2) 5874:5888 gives 154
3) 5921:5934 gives 154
